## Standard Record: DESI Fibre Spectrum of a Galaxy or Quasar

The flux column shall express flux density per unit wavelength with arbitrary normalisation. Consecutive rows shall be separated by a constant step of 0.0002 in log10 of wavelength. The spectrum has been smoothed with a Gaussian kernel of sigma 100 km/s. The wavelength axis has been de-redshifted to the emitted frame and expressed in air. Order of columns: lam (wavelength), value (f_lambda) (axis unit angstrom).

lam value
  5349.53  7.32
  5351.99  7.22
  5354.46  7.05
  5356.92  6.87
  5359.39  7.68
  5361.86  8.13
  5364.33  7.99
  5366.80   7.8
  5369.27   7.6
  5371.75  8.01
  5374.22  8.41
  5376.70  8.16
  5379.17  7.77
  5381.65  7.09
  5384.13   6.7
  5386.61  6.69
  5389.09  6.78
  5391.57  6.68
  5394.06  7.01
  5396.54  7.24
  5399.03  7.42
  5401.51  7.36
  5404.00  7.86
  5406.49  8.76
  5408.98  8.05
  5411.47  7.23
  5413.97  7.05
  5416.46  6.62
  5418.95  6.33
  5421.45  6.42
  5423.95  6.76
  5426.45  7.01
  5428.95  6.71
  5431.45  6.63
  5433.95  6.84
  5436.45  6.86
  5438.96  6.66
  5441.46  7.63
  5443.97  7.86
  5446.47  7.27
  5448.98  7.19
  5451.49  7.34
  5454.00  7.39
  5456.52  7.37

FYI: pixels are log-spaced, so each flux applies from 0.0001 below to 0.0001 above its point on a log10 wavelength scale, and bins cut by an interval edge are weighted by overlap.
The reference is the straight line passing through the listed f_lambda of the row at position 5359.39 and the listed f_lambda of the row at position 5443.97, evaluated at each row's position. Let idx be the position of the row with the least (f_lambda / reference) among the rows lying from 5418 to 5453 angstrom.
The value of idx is 5418.95 angstrom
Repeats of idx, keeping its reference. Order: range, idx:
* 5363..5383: 5381.65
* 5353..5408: 5391.57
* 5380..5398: 5391.57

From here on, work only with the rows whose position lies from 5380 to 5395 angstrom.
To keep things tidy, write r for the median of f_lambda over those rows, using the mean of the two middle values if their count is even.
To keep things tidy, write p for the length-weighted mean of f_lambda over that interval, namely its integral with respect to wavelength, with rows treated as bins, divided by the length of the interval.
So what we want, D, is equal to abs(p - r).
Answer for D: 0.10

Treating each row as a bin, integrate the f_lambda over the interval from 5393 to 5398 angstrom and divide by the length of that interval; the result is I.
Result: 7.1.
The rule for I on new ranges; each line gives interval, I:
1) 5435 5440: 6.8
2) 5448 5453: 7.3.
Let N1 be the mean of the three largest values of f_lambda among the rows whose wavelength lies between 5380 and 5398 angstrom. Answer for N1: 7.11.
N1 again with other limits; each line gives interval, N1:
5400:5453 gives 8.22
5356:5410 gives 8.44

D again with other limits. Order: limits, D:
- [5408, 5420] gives 0.00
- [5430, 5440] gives 0.00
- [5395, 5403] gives 0.01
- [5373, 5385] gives 0.12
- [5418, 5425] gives 0.08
